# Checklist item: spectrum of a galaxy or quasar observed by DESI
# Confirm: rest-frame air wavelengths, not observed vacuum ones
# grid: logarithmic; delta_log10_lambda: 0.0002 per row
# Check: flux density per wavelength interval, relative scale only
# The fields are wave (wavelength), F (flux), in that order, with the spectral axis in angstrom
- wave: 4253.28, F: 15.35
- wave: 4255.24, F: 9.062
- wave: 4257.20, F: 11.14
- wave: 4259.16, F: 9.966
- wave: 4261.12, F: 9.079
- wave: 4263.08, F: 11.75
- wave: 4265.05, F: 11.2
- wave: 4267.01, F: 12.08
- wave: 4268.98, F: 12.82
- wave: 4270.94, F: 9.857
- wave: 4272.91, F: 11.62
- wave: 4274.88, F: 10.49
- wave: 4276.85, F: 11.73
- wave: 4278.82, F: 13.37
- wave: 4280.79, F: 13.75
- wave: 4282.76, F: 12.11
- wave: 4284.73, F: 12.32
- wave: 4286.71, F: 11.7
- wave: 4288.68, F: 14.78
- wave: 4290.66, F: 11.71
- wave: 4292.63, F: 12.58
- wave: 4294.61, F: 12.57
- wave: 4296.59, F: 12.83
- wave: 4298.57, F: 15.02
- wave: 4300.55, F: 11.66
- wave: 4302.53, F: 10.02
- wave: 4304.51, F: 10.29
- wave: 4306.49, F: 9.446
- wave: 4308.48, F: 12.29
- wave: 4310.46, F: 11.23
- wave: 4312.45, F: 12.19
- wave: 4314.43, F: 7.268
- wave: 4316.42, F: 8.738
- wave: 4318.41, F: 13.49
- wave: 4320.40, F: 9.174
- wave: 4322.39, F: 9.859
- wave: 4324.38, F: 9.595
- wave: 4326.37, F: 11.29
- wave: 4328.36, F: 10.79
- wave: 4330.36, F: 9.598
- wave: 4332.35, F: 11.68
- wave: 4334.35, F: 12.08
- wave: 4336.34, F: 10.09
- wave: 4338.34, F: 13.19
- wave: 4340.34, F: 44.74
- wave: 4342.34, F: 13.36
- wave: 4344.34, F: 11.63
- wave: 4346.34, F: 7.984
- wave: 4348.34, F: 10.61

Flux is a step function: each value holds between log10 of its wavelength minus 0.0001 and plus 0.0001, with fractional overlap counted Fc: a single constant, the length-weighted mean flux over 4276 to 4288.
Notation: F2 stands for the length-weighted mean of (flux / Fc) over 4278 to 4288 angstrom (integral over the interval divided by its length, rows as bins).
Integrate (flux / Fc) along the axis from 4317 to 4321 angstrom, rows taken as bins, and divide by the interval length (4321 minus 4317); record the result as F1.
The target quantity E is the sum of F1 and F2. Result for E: 1.91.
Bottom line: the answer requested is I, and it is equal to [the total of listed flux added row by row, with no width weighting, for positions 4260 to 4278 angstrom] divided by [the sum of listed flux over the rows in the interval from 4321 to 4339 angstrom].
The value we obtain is 1.02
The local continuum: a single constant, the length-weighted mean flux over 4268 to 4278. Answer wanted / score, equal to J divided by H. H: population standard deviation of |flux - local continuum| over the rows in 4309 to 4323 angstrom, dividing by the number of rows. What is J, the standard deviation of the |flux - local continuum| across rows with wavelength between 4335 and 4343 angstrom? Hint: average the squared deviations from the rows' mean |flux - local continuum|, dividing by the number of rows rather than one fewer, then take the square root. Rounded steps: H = 1.18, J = 13.7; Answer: 11.6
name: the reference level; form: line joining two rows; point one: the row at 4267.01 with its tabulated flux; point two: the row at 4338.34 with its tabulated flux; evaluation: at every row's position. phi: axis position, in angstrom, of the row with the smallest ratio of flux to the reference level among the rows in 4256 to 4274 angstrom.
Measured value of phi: 4261.12 angstrom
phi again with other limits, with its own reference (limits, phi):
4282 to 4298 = 4290.66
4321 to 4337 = 4330.36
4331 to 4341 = 4336.34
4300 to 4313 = 4306.49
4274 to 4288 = 4274.88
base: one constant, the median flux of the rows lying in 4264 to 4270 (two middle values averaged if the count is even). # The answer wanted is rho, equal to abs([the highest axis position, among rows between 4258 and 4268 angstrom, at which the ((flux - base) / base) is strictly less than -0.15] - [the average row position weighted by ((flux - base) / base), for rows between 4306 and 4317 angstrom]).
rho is 51.9 angstrom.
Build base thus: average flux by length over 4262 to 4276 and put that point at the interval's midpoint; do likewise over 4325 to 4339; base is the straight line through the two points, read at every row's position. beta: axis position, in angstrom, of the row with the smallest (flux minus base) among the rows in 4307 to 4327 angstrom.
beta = 4314.43 angstrom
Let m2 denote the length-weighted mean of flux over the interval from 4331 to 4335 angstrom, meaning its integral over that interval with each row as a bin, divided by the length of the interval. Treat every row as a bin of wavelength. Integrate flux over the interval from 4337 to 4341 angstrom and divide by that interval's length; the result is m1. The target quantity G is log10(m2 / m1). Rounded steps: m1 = 26.0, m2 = 11.7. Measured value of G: -0.348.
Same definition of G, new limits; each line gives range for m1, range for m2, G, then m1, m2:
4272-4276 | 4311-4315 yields -0.037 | 11.1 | 10.2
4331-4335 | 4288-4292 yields 0.050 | 11.7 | 13.1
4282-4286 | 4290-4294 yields 0.002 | 12.2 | 12.2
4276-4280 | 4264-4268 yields -0.036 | 12.6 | 11.6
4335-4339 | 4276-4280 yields 0.039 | 11.6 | 12.6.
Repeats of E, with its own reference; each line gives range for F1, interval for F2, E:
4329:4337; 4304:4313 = 1.75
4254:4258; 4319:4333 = 1.65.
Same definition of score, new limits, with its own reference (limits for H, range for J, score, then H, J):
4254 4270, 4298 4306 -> 1.6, 0.81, 1.3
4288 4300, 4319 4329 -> 0.6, 1.22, 0.8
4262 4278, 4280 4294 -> 2.2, 0.49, 1.1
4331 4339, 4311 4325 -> 1.7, 0.57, 0.9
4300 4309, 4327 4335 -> 1.1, 0.51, 0.5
